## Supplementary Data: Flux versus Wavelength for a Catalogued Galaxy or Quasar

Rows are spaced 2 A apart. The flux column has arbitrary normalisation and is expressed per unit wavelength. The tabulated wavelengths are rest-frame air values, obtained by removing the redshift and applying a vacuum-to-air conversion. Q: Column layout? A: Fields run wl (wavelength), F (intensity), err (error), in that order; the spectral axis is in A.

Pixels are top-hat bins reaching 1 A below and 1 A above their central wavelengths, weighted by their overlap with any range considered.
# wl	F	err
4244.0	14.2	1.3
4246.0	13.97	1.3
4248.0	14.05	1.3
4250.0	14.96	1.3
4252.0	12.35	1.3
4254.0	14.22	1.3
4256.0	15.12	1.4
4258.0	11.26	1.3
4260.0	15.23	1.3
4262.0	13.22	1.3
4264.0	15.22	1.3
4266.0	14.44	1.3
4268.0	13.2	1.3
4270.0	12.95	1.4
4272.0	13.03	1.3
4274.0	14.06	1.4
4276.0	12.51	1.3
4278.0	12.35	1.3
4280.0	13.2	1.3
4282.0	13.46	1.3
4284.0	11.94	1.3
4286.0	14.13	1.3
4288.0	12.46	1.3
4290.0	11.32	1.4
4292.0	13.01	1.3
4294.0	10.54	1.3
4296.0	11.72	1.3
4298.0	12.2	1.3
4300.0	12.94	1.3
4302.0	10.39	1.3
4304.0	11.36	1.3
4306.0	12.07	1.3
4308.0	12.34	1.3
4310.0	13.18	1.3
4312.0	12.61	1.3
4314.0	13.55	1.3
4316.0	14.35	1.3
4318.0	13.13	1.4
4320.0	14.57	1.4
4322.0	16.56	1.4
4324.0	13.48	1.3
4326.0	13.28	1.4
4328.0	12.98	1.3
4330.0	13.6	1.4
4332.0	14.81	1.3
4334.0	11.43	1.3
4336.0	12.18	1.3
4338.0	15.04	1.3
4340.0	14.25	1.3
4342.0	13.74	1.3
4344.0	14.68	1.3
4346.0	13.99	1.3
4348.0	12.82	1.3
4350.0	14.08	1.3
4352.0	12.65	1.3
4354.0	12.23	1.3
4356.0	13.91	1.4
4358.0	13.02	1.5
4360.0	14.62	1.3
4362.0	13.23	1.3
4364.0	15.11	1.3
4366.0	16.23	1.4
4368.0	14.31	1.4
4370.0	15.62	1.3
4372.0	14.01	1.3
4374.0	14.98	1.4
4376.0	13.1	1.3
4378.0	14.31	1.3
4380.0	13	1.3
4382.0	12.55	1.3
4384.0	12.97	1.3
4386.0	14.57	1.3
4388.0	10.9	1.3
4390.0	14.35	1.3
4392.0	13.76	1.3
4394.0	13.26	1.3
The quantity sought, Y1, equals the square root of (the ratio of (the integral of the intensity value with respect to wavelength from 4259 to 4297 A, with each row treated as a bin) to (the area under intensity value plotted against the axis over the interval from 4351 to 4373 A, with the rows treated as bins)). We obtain 1.265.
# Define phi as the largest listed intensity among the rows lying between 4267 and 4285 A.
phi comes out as 14.06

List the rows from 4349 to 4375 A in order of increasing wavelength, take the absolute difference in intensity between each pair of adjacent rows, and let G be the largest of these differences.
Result 1.9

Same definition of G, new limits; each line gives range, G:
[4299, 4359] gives 3.4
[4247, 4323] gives 4.0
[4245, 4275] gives 4.0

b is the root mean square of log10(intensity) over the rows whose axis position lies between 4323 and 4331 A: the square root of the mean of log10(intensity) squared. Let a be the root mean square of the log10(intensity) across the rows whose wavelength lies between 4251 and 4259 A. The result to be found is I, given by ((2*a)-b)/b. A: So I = 0.99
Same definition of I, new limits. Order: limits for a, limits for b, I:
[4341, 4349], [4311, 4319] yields 1.02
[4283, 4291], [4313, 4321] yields 0.92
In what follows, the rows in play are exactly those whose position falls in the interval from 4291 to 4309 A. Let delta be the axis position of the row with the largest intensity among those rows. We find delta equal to 4292.0 A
